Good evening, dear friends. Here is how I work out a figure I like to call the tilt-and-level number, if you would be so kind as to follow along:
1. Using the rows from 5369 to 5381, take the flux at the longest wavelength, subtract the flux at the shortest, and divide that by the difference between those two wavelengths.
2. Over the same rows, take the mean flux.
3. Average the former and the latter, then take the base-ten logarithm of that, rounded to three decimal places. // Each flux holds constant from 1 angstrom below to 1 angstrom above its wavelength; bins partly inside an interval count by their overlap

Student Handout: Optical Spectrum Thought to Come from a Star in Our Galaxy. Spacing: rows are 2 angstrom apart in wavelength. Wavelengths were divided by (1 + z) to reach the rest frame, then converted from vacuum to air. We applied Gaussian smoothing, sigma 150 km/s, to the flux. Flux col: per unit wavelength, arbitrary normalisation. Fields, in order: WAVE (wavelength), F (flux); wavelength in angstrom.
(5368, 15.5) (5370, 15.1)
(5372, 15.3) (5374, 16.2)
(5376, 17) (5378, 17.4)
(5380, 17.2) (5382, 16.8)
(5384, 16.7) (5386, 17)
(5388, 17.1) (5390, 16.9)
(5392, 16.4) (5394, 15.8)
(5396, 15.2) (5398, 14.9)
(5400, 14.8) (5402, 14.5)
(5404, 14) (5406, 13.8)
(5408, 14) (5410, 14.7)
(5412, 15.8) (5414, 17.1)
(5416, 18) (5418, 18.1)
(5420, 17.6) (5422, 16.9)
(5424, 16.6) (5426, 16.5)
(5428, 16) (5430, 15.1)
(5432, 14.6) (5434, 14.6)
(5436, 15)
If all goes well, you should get 0.918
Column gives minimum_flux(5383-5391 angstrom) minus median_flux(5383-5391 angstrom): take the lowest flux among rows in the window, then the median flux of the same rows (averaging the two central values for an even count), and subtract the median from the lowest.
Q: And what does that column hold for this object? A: -0.25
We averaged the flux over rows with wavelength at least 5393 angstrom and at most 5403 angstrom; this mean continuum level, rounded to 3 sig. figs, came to 15.0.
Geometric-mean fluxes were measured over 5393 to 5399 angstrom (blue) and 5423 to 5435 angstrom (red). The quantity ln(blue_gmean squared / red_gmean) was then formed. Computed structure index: 2.71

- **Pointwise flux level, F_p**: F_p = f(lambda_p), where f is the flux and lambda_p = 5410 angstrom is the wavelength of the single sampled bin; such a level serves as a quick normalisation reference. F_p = 14.7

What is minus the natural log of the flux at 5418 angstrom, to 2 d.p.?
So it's -2.90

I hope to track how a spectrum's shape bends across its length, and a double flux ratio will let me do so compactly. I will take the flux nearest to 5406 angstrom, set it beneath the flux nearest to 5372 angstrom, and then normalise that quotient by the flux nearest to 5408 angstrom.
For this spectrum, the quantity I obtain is 0.079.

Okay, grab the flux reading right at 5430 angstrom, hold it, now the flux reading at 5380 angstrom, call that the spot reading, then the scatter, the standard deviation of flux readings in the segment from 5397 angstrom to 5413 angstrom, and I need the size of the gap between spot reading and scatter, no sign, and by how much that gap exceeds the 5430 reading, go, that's 1.5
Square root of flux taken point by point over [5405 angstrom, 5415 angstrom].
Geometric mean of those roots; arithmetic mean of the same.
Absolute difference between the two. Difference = 0.0031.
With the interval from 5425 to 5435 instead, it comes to 0.0012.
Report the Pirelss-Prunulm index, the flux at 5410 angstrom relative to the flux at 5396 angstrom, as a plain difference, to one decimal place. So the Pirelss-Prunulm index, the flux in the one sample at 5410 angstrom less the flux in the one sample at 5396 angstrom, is -0.5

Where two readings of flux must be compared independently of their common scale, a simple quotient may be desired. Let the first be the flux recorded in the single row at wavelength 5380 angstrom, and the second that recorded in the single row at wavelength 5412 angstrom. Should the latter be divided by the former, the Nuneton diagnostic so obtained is 0.92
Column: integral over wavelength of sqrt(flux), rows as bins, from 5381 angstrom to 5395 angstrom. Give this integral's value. 57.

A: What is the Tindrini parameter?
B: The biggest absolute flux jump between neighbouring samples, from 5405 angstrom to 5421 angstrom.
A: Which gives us 1.3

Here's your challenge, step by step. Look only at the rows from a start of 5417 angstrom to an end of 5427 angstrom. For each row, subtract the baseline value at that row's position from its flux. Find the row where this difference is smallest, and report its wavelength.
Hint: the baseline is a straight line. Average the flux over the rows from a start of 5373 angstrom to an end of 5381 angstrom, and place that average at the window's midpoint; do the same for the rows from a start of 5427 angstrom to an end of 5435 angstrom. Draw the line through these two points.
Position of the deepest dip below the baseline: 5426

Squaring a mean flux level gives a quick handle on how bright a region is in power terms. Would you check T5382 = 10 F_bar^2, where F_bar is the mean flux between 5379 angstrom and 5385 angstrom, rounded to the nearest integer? 2856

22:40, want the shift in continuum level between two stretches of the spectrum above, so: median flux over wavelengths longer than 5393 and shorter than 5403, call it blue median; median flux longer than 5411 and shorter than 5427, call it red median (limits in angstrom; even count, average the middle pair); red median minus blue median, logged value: 2.1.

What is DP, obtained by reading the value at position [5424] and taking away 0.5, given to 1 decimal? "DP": 16.1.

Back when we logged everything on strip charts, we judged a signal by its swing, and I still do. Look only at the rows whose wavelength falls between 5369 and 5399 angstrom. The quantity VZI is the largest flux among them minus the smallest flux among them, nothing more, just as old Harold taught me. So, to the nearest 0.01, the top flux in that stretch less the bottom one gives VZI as 2.50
